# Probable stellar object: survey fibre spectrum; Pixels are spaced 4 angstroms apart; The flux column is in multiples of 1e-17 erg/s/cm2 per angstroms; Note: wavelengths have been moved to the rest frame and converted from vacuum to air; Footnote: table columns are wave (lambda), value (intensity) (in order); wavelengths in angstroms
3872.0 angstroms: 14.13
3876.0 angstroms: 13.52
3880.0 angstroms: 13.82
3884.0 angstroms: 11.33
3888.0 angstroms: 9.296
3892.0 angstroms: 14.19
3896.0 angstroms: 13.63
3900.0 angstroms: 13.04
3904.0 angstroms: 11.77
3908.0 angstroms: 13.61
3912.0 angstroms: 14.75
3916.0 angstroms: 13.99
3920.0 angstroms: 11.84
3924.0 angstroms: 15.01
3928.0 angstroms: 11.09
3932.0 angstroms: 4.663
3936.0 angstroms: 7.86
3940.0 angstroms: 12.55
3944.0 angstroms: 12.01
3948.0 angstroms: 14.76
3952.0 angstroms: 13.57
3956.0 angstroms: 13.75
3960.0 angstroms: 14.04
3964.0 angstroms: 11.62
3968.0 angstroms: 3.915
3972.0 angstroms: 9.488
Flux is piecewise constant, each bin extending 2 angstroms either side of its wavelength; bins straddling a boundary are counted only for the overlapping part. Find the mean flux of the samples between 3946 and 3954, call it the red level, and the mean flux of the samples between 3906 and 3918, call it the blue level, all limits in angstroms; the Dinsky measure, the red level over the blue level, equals 1.0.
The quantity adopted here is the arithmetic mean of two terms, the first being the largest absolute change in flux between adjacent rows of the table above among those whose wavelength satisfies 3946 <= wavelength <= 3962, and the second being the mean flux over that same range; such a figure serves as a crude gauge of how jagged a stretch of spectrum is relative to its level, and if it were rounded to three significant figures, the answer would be 7.61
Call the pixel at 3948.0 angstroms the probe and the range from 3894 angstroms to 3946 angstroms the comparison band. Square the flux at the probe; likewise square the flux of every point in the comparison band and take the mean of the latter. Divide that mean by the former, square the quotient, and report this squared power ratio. 0.48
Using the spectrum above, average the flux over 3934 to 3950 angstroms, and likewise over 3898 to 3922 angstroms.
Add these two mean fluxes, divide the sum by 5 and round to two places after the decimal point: 4.99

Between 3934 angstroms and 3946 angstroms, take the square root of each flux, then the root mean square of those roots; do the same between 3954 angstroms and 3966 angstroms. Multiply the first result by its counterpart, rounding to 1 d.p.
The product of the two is 11.9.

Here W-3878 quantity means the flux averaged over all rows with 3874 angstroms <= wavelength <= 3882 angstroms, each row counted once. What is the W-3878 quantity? 13.7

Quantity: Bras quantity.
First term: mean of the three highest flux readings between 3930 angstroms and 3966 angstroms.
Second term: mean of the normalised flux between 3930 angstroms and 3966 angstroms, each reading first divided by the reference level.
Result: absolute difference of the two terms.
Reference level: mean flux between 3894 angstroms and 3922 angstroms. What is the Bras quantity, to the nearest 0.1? 13.3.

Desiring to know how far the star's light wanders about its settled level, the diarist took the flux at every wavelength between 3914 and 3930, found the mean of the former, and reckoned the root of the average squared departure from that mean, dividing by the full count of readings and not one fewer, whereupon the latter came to 1.6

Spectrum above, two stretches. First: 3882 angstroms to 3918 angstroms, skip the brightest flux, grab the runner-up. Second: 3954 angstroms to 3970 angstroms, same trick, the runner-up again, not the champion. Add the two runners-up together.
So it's 27.9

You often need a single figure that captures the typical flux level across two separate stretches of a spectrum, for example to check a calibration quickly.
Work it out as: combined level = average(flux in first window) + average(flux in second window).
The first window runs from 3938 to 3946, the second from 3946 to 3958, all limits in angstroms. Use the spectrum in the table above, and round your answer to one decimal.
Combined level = 26.3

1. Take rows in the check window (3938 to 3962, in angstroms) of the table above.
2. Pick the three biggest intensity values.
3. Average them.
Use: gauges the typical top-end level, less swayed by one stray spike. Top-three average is 14.2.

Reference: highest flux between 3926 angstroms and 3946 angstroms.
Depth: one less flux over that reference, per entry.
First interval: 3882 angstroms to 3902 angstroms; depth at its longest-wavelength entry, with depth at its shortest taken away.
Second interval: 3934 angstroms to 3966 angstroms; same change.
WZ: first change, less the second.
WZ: 0.16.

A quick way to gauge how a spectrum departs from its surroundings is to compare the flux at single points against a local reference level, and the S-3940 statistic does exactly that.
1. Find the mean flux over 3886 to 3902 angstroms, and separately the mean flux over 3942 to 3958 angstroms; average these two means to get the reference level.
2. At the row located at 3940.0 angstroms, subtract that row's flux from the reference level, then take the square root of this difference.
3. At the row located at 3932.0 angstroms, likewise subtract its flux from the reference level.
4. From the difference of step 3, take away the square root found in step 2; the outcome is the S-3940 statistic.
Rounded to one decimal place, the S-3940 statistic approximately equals 7.7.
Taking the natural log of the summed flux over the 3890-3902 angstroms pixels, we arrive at 3.71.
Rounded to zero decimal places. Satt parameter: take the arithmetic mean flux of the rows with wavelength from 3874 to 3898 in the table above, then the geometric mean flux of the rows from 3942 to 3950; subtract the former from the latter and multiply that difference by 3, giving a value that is 2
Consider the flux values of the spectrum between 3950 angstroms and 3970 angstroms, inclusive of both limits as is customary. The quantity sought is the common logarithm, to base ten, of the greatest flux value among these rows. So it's 1.147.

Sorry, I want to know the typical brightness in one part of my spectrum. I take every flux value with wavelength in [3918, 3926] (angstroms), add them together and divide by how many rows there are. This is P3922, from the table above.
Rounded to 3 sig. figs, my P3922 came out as 13.4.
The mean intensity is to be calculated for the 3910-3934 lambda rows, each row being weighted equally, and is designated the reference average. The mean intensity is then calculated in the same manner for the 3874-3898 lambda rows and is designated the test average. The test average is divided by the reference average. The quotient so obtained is 1.06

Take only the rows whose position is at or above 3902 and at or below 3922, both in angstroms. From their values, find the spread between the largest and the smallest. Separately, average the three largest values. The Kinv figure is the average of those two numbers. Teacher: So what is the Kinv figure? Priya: 8.5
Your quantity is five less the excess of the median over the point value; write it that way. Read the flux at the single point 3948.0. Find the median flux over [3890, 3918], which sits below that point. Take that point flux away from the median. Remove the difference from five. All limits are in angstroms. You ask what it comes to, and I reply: 6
